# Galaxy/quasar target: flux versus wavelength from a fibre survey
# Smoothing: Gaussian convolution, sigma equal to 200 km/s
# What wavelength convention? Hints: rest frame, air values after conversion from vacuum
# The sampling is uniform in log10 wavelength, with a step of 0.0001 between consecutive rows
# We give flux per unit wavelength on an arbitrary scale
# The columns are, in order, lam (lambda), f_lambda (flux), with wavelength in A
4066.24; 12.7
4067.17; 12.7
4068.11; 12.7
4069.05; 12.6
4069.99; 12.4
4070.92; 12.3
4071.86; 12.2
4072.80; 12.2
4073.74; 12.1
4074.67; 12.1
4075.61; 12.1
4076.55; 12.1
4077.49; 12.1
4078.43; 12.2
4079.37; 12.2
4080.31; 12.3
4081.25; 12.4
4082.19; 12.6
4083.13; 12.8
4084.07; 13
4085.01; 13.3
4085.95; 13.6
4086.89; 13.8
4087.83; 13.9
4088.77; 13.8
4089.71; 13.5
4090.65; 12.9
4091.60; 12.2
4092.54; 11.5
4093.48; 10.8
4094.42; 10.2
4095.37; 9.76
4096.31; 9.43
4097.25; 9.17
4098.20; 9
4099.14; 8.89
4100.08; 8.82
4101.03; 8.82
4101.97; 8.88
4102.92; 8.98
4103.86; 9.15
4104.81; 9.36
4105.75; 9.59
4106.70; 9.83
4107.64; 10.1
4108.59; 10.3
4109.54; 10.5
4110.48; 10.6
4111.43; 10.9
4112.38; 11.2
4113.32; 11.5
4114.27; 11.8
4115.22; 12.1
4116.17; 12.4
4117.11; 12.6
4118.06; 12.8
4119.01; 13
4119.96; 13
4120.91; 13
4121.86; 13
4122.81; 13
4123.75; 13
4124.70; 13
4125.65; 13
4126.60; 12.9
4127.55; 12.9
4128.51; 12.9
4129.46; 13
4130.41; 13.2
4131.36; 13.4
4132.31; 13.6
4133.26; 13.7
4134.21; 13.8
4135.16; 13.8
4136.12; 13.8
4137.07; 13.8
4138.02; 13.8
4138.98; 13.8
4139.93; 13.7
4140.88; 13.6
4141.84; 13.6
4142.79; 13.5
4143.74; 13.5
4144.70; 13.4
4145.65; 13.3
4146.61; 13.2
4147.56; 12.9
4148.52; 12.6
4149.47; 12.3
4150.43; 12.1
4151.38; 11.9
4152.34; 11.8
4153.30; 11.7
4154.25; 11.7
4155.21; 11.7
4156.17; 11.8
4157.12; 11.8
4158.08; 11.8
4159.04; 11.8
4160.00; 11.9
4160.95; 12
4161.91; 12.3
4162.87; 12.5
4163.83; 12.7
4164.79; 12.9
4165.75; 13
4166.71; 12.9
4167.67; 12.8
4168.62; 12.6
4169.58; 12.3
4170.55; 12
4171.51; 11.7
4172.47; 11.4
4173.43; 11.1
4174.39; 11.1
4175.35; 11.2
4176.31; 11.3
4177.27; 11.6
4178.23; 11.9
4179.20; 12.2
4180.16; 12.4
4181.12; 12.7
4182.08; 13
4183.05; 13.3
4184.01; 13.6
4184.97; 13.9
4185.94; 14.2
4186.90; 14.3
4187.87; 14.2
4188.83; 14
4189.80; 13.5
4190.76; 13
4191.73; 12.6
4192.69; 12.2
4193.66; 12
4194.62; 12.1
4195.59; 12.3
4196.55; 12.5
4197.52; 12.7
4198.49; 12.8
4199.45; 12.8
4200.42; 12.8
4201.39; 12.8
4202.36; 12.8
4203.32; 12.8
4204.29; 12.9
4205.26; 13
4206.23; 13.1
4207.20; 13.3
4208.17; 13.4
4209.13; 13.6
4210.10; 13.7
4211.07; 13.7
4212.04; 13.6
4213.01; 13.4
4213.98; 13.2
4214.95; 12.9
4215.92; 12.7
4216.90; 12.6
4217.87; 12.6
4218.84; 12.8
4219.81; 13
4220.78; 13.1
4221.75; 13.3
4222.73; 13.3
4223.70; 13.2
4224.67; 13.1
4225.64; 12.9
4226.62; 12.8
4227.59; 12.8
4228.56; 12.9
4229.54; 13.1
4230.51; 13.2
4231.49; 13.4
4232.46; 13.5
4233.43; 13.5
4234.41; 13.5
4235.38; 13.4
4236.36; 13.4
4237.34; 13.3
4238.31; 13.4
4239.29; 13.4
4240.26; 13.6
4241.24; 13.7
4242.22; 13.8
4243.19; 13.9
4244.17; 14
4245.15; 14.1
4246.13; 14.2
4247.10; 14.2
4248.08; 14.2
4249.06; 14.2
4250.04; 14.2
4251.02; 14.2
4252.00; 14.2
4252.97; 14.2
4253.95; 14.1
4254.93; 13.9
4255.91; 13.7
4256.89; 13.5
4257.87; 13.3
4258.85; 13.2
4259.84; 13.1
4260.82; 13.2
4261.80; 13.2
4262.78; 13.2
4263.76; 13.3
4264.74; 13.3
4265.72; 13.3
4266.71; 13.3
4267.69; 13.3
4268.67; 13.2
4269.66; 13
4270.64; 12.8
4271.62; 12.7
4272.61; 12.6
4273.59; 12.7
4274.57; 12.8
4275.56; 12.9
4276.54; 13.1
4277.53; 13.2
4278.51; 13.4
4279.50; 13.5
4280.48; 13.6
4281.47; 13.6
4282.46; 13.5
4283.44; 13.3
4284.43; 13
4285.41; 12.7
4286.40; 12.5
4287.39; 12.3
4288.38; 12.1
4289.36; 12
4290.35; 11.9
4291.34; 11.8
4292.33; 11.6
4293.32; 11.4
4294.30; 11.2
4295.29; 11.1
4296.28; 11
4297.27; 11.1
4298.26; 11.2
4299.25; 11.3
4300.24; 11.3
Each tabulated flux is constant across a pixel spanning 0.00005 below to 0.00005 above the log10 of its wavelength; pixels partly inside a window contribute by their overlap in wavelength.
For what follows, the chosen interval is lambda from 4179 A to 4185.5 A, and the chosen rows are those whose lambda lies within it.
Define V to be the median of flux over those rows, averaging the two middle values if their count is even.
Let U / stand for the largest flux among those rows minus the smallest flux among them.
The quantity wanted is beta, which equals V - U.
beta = 11.3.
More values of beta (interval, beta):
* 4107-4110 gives 9.9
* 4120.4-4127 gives 12.9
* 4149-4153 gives 11.5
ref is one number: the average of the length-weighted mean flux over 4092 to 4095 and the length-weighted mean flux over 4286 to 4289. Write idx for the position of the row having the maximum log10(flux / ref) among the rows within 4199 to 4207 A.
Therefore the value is 4206.23 A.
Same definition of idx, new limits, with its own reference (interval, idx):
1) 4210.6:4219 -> 4211.07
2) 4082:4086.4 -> 4085.95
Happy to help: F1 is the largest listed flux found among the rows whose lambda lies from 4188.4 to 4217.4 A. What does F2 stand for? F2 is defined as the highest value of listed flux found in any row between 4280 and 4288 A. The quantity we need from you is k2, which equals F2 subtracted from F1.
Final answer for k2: 0.40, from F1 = 14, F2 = 13.6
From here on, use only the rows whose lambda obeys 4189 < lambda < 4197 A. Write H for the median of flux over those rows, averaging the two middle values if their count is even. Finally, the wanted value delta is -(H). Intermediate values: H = 12.4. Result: -12.4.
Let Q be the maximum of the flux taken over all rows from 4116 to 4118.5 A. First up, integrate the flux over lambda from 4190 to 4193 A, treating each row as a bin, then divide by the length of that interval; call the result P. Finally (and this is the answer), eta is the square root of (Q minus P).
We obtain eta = 0.3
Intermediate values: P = 12.7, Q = 12.8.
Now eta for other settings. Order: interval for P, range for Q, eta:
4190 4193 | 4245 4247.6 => 1.2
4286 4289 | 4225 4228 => 0.8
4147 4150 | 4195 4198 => 0.3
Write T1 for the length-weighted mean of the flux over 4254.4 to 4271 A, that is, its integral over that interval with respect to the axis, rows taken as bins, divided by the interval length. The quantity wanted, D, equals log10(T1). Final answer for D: 1.12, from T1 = 13.28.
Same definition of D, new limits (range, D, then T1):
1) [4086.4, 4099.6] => 1.06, 11.35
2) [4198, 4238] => 1.12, 13.12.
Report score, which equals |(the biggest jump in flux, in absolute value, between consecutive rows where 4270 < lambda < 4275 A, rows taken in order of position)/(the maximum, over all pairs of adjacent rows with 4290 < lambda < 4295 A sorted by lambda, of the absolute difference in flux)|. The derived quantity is 0.5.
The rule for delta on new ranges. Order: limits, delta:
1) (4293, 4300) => -11.2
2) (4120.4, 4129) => -13.0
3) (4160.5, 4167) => -12.7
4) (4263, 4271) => -13.3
